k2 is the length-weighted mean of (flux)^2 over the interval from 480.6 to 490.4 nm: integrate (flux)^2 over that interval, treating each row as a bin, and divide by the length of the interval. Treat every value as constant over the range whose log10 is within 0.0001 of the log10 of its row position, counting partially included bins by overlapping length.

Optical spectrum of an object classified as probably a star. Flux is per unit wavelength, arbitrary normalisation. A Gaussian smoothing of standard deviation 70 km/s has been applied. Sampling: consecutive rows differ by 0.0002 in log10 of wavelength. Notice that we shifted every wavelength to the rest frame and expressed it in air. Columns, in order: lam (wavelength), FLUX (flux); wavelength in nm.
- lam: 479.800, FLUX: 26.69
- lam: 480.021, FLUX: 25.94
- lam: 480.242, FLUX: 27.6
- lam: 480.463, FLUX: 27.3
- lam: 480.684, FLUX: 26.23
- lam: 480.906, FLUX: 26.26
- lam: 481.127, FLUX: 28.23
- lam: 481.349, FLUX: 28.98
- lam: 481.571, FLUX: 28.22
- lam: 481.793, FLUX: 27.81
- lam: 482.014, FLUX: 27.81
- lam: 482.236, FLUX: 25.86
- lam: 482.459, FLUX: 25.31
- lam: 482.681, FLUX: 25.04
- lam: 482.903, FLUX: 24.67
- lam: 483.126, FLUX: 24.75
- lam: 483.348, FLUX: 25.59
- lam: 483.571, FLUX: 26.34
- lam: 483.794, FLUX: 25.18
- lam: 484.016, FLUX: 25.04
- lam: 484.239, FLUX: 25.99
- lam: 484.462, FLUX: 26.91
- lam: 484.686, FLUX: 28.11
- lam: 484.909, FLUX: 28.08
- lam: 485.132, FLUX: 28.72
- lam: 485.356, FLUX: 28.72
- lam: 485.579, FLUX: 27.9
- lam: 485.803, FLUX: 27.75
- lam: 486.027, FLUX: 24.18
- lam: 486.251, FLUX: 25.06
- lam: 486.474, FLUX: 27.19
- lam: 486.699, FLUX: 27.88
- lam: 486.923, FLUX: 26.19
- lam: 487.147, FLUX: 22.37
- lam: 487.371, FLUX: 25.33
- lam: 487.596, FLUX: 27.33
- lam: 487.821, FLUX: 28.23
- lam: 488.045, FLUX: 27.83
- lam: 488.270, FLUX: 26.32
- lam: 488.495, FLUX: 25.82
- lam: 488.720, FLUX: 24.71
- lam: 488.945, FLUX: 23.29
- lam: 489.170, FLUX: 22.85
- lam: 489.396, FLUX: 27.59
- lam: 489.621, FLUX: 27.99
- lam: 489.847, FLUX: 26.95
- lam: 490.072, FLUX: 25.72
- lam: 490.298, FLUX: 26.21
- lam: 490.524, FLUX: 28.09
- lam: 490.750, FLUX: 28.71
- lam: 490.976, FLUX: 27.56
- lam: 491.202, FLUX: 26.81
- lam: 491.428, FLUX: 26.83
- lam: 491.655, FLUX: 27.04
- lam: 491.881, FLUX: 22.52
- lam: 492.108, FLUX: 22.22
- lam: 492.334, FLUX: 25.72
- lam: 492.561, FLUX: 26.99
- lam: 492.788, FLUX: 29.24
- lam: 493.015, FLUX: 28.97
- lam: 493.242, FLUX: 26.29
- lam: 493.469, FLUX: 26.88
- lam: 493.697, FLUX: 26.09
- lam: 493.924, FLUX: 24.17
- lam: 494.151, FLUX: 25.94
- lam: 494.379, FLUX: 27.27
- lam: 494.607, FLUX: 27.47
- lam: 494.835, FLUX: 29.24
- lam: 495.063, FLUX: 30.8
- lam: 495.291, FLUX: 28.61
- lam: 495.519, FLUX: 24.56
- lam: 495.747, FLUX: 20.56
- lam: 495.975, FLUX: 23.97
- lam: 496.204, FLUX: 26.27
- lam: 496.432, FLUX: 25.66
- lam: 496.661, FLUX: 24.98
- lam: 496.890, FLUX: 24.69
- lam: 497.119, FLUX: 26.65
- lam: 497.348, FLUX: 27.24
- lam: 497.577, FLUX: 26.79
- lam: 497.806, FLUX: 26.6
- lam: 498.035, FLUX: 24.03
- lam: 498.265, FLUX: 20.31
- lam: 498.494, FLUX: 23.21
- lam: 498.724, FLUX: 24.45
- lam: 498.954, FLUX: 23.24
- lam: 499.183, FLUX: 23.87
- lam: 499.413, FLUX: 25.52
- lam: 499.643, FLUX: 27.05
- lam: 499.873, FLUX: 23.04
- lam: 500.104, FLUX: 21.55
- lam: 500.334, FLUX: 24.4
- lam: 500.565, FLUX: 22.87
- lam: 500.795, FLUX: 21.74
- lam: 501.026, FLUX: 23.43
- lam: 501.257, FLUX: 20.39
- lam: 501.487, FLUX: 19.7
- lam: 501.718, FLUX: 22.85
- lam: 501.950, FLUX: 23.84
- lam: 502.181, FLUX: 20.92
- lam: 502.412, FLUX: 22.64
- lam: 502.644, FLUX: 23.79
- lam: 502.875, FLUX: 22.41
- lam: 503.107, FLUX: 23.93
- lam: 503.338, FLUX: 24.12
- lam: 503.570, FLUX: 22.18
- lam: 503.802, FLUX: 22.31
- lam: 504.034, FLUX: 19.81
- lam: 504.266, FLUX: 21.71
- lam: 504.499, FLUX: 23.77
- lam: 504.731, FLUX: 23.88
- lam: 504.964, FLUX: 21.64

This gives 701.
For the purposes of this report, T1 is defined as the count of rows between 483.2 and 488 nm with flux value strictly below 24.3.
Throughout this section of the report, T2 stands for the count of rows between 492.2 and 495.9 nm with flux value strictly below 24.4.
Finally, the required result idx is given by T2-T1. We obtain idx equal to 0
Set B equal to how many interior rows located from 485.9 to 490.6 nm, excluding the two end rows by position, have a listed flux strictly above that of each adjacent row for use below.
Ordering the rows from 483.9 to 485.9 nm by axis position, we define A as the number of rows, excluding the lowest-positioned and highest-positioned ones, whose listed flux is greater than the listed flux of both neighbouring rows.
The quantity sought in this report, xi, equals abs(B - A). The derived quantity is 2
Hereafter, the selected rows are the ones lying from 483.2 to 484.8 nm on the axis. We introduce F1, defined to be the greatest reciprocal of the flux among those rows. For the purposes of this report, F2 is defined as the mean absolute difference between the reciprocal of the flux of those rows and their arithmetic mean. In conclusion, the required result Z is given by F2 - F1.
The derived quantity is -0.039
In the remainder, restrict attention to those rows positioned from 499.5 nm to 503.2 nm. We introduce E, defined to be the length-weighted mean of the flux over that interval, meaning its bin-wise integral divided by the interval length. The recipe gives 22.8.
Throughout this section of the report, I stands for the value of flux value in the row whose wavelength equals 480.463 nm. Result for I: 27.3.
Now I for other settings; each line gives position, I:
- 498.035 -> 24.03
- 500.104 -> 21.55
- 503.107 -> 23.93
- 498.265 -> 20.31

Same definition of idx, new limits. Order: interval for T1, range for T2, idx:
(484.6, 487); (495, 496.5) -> 1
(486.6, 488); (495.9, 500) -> 6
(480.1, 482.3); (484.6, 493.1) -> 6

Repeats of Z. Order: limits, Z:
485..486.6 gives -0.039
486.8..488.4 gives -0.043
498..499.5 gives -0.047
